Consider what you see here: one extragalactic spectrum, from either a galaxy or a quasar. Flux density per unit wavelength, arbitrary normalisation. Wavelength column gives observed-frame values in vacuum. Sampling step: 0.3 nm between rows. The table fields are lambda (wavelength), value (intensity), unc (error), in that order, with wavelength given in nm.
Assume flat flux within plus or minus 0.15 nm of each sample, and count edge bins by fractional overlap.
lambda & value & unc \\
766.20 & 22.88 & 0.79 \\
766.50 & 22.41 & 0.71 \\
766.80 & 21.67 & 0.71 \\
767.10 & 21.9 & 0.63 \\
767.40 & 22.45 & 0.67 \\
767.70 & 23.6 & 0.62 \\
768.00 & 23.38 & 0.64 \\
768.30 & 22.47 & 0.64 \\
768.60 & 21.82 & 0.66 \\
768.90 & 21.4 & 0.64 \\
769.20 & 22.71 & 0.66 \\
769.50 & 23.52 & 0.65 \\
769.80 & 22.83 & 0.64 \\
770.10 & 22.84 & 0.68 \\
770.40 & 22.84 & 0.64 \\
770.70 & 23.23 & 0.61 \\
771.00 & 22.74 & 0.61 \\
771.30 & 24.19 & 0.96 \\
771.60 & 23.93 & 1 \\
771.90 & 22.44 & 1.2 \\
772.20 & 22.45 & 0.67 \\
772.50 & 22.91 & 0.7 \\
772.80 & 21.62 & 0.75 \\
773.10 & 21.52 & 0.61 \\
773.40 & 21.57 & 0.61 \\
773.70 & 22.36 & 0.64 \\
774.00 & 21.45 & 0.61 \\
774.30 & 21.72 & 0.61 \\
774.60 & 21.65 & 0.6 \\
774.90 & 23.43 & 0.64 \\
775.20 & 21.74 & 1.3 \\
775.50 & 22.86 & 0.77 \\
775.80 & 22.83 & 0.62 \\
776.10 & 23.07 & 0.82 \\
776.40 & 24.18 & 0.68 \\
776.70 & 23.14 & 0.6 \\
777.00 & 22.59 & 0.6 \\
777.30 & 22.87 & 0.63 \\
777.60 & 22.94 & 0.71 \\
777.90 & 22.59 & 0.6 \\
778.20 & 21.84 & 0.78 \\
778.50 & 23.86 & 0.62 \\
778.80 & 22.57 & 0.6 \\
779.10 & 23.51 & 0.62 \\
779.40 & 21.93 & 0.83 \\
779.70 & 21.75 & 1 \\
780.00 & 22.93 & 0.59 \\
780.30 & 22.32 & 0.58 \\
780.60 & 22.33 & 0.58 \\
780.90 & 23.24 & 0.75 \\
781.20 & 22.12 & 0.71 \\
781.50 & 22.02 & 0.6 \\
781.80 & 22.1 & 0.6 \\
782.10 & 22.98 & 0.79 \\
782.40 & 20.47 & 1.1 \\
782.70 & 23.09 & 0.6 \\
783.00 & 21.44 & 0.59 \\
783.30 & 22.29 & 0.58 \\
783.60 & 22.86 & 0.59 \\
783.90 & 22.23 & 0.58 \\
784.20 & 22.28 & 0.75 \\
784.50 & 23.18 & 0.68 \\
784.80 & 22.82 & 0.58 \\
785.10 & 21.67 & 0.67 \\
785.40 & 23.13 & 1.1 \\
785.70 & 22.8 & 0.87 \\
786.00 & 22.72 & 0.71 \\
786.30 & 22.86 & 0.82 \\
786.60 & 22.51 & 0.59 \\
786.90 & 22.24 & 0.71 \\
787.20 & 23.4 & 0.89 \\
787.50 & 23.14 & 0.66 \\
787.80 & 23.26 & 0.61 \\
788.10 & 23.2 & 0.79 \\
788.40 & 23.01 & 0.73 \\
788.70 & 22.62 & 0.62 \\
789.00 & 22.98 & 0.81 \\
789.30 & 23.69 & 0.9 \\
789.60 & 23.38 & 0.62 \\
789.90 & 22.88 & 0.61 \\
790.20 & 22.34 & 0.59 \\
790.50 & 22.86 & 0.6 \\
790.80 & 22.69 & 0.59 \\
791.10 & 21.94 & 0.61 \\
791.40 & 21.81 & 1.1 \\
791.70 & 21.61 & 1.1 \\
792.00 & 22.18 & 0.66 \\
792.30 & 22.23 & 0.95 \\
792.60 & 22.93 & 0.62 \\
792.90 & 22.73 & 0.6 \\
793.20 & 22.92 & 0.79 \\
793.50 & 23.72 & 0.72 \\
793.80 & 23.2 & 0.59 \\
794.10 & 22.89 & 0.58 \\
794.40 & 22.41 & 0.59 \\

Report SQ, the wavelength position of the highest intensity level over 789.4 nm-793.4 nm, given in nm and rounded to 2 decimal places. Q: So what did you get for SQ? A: 789.60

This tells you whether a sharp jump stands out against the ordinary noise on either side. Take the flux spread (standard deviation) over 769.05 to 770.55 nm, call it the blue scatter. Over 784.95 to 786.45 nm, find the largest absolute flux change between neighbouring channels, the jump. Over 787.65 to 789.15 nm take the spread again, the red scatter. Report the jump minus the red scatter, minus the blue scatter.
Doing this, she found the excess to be 0.9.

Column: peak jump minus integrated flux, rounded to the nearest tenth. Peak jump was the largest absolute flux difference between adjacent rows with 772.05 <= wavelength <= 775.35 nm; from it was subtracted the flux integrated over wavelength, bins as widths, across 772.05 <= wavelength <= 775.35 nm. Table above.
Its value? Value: -70.9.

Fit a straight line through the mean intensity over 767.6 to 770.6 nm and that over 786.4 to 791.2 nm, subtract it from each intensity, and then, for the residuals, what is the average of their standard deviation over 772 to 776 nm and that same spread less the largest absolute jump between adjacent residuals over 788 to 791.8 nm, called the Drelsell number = 0.3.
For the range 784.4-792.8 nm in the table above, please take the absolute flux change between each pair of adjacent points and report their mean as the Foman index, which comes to 0.44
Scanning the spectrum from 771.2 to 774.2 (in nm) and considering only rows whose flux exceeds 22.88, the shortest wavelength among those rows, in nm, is 771.30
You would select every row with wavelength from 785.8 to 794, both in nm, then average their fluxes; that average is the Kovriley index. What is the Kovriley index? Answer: 22.78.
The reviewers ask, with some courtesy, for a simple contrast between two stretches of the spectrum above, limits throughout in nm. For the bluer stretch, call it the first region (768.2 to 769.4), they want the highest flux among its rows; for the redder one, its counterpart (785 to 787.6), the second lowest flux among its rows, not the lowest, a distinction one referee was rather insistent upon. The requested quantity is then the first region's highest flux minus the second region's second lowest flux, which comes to 0.47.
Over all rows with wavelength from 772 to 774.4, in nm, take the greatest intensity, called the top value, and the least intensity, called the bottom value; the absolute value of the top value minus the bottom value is 1.5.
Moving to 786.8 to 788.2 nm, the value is 1.2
